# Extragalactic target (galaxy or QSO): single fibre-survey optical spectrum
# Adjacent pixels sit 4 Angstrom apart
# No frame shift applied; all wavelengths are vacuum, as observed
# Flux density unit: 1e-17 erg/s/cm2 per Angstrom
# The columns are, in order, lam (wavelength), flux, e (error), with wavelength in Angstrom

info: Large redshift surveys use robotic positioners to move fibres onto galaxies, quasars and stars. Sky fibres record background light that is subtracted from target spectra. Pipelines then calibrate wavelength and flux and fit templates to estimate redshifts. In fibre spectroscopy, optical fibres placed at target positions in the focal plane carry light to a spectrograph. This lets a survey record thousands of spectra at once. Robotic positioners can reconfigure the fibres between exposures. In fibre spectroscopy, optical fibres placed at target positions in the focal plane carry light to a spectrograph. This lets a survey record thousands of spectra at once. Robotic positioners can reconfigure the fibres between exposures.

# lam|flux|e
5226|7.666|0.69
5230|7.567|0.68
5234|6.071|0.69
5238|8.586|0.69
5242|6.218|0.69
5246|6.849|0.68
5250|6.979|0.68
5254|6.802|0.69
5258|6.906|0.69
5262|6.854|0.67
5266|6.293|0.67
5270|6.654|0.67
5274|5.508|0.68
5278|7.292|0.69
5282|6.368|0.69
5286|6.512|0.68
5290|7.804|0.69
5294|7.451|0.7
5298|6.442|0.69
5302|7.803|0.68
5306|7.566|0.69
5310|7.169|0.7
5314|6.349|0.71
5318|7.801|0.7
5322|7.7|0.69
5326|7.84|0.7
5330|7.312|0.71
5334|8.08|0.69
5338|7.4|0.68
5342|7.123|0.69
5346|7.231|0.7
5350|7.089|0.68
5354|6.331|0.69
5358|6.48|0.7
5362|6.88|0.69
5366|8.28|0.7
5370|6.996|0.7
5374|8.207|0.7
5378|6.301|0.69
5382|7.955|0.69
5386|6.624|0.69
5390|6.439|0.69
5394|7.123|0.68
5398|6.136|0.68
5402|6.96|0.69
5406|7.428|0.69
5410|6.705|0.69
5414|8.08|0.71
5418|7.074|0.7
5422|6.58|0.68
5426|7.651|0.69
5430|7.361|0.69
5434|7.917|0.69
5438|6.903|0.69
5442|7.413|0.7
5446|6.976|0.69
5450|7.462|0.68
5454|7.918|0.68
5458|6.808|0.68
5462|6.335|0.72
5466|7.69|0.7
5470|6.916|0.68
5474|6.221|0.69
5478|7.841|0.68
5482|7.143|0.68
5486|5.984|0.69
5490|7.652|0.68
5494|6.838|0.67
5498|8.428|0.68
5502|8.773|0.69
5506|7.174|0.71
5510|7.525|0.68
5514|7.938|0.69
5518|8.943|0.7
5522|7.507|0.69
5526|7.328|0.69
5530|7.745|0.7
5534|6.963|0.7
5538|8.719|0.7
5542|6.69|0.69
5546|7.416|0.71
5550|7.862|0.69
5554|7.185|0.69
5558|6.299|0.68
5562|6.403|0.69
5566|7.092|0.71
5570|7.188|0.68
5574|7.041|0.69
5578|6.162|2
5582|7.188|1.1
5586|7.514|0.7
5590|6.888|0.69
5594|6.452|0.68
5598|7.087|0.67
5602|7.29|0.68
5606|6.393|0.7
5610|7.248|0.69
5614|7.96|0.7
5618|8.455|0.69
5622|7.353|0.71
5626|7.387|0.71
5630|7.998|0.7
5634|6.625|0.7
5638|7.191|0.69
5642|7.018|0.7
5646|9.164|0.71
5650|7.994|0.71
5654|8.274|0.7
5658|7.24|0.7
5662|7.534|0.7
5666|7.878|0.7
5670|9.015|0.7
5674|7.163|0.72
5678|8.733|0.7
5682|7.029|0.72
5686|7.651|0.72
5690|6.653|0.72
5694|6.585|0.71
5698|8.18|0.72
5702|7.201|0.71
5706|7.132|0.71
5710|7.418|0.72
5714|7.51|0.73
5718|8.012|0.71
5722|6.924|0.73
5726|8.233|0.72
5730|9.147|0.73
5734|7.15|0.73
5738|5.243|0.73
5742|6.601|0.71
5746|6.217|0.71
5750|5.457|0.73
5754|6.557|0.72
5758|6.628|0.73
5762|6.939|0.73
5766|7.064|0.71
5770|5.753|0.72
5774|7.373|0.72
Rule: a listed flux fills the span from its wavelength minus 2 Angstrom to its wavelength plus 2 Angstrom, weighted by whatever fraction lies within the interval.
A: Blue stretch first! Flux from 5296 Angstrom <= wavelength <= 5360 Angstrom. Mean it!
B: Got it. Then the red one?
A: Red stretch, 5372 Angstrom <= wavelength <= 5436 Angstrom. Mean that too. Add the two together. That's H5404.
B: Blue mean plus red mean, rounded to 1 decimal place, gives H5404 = 14.4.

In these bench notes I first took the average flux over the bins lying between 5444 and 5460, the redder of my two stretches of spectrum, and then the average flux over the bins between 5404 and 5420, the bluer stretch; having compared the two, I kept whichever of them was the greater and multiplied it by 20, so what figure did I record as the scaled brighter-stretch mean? 146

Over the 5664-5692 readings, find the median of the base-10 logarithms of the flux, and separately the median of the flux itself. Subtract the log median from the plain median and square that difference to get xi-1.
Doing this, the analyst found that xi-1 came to 46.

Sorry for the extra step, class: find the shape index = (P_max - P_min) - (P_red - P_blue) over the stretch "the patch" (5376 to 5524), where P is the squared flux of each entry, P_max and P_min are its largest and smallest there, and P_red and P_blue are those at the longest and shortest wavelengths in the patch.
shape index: 28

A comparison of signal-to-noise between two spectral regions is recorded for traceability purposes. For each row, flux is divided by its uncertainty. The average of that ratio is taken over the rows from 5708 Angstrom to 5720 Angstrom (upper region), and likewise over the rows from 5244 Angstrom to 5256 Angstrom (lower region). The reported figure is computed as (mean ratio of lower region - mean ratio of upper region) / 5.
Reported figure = -0.1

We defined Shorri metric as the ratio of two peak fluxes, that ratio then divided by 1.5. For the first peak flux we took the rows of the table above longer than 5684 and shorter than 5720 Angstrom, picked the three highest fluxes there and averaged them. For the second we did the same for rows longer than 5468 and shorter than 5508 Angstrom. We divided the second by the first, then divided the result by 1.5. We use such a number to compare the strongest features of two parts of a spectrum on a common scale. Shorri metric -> 0.70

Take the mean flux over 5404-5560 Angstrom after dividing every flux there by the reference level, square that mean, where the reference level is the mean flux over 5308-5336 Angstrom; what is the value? 0.97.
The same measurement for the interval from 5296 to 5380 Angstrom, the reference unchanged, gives 0.94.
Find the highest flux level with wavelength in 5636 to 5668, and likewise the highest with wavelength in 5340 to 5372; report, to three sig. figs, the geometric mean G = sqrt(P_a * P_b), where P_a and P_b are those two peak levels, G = 8.71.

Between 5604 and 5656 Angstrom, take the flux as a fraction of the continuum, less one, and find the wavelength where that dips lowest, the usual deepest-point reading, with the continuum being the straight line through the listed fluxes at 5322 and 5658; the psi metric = 5606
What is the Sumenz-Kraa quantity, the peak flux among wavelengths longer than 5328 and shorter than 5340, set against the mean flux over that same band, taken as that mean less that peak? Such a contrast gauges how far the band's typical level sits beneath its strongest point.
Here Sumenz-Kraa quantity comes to -0.48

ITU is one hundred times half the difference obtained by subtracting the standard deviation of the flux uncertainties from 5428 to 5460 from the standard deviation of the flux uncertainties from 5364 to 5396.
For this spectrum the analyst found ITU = 0.00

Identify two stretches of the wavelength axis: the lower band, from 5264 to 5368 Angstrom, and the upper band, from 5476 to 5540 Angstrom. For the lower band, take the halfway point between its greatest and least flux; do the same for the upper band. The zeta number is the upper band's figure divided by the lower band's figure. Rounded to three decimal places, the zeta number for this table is 1.083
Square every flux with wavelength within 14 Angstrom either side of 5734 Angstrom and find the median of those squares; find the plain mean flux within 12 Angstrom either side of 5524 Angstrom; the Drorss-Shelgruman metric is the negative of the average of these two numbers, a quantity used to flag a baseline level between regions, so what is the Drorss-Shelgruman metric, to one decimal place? -27.8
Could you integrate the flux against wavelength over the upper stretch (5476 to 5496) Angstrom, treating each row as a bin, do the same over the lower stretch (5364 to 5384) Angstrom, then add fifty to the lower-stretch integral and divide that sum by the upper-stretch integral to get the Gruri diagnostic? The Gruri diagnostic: 1.42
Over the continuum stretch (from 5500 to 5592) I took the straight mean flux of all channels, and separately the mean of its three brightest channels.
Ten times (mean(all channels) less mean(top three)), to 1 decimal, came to -14.4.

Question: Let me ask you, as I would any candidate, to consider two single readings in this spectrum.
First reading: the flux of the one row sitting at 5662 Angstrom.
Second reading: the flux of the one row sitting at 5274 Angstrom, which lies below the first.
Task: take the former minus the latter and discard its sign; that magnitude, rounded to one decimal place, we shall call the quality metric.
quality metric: 2.0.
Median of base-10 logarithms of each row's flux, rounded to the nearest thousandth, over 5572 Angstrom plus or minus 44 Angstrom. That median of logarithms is 0.854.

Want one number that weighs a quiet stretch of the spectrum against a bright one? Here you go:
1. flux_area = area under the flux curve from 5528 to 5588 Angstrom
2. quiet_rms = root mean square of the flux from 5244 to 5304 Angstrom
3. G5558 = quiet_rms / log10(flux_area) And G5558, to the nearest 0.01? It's 2.60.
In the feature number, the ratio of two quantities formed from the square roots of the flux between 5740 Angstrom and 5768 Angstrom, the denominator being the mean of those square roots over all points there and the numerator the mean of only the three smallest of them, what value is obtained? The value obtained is 0.967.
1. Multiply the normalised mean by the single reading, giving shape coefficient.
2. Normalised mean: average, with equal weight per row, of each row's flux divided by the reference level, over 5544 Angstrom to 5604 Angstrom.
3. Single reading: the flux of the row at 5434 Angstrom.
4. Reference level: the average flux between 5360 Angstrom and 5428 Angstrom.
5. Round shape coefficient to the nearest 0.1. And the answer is 7.8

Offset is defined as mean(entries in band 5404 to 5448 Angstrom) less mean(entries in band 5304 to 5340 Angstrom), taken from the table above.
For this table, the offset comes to -0.19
